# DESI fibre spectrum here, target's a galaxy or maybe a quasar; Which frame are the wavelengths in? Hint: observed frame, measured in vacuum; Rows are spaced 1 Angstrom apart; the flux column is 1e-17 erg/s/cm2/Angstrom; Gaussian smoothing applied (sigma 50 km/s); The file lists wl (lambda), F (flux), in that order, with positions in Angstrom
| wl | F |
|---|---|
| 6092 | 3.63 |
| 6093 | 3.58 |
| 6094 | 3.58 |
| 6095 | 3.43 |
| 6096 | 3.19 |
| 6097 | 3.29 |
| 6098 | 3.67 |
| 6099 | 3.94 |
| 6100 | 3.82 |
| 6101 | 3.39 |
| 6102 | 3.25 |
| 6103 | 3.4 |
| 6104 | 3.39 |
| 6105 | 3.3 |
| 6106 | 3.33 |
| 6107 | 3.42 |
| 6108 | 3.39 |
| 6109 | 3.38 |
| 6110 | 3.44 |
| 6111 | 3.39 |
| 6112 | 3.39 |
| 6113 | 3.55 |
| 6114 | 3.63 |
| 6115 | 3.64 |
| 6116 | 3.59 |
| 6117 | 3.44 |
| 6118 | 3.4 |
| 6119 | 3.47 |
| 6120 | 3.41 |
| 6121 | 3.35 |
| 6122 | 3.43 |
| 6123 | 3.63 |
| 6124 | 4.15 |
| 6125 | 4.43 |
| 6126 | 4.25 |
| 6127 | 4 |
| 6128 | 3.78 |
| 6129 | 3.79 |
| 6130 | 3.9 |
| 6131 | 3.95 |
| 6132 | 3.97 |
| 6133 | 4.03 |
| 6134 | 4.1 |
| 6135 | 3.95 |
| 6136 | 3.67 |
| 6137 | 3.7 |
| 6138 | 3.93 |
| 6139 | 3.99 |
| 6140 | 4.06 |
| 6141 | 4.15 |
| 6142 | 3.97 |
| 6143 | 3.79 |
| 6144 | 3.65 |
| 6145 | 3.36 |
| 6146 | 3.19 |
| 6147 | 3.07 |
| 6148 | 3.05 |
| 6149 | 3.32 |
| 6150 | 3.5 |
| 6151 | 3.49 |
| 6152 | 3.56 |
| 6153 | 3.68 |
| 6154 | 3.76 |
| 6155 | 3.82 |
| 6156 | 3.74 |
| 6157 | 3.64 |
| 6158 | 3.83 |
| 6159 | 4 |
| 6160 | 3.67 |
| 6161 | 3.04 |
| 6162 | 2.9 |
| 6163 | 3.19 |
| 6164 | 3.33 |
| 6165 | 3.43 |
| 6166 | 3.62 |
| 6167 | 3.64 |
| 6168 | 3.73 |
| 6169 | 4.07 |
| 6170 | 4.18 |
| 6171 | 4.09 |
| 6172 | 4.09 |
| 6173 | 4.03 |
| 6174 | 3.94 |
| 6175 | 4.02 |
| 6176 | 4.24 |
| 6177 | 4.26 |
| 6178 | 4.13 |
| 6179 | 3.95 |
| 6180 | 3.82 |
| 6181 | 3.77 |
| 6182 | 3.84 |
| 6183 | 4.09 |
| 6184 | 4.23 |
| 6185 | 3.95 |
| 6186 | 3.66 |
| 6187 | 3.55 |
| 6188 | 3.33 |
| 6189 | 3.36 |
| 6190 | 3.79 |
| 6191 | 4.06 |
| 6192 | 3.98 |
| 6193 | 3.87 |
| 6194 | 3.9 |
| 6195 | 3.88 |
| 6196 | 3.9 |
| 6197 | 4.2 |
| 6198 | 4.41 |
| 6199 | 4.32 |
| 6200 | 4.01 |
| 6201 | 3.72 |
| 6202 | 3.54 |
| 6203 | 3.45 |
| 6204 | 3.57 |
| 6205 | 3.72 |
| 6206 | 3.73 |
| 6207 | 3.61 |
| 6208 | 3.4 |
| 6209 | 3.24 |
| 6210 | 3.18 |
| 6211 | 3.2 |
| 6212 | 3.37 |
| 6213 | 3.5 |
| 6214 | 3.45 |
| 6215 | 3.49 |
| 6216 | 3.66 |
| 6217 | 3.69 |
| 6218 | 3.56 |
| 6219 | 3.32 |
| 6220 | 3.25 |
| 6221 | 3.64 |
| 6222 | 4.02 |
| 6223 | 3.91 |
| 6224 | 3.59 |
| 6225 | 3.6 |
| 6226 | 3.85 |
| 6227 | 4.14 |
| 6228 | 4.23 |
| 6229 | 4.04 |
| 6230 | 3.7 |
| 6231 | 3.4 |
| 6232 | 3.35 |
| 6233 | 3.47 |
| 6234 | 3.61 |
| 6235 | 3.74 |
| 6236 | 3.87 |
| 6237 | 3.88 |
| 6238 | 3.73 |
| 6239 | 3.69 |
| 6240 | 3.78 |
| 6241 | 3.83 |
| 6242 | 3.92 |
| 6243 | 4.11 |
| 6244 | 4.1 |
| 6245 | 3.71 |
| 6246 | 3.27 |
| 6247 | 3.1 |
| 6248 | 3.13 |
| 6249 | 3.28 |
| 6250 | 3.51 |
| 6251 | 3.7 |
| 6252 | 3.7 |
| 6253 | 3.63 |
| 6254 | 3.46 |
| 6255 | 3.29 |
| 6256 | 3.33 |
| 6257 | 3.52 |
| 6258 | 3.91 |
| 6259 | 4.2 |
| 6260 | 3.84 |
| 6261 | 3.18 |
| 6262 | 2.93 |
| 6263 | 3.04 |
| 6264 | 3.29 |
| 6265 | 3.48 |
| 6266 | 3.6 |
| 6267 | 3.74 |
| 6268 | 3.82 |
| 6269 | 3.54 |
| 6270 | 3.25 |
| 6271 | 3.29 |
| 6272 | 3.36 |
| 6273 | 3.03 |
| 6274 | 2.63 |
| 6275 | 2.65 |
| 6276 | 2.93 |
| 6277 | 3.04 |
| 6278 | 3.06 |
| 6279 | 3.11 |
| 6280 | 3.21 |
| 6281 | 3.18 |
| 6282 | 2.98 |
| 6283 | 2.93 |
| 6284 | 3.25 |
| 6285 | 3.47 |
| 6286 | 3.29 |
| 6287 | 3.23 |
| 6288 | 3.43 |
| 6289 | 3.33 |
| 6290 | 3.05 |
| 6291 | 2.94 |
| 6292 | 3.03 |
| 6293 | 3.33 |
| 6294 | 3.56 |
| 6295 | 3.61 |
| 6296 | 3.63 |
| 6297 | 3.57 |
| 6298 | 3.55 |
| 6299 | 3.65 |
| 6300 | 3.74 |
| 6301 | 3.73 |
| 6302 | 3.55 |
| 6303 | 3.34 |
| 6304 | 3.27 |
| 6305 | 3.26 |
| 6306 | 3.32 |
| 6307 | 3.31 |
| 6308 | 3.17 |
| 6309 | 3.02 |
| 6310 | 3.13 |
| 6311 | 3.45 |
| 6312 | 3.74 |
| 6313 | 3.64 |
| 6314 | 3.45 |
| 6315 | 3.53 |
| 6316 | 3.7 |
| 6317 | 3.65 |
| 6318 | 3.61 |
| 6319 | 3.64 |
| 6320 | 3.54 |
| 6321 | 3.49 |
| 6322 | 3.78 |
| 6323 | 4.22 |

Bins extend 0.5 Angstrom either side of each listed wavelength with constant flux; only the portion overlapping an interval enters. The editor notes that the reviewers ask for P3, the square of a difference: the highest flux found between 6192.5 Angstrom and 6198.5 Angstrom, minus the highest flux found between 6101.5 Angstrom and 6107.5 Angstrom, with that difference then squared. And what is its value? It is 0.98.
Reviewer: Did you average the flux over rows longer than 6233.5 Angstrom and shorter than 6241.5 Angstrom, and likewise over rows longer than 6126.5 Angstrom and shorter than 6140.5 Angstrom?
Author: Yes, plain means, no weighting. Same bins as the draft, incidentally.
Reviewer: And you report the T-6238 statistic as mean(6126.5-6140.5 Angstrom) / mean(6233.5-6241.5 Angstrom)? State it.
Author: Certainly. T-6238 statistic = 1.04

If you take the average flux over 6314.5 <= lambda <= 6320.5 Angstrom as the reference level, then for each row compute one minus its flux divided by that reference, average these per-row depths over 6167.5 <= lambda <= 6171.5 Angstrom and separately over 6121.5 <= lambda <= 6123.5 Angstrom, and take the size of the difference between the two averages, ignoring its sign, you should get 0.135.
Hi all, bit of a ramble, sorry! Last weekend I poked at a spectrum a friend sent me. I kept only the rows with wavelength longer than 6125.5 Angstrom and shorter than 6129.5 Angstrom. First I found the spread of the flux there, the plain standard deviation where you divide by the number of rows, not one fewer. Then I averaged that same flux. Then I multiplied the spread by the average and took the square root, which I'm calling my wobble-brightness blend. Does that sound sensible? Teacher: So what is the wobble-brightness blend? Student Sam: 0.87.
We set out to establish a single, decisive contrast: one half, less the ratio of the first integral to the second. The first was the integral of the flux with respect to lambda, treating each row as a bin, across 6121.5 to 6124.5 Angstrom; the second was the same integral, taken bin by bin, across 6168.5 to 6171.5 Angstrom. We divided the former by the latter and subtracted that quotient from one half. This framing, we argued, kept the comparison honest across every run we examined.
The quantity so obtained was -0.408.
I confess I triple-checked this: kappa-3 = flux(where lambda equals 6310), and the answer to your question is 3.13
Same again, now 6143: 3.79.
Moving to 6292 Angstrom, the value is 3.03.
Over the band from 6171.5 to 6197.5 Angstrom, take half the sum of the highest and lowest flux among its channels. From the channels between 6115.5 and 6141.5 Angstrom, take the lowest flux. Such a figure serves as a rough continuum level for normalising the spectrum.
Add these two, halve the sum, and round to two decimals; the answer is 3.57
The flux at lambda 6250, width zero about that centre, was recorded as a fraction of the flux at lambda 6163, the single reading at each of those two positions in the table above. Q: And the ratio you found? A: 1.10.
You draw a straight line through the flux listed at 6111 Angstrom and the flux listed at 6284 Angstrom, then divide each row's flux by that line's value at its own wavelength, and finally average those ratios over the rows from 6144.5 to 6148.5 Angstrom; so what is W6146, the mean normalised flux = 0.94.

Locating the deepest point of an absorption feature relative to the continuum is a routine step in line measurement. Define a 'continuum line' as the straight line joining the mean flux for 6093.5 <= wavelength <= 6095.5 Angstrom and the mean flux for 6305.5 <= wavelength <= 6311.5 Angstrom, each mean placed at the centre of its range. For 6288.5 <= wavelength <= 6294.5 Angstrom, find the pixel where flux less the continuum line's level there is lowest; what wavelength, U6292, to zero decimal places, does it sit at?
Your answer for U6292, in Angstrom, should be 6291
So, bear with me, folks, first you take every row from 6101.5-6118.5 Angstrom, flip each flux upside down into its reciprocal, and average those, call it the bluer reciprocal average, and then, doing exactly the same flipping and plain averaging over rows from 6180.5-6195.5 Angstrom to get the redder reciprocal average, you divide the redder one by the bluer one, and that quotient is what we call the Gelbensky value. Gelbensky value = 0.90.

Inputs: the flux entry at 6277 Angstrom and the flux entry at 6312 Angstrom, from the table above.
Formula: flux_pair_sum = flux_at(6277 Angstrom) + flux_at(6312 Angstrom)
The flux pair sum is 6.78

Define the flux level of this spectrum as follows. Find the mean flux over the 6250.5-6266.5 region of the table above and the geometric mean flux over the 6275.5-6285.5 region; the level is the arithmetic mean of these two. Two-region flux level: 3.3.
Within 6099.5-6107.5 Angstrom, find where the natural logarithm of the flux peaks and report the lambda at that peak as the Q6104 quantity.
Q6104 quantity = 6100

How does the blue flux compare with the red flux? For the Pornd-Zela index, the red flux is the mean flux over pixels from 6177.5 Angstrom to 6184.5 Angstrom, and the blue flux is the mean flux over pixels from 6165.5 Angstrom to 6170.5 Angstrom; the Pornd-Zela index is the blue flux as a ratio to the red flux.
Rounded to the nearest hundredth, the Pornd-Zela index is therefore 0.97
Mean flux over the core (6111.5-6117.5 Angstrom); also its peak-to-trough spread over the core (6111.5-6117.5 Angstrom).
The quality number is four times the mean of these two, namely 7.58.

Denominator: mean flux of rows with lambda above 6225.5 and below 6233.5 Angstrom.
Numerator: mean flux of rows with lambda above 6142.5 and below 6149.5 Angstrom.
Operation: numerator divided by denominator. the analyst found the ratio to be 0.89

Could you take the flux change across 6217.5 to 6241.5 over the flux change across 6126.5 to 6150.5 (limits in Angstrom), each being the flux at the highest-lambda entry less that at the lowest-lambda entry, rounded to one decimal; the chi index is -0.5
